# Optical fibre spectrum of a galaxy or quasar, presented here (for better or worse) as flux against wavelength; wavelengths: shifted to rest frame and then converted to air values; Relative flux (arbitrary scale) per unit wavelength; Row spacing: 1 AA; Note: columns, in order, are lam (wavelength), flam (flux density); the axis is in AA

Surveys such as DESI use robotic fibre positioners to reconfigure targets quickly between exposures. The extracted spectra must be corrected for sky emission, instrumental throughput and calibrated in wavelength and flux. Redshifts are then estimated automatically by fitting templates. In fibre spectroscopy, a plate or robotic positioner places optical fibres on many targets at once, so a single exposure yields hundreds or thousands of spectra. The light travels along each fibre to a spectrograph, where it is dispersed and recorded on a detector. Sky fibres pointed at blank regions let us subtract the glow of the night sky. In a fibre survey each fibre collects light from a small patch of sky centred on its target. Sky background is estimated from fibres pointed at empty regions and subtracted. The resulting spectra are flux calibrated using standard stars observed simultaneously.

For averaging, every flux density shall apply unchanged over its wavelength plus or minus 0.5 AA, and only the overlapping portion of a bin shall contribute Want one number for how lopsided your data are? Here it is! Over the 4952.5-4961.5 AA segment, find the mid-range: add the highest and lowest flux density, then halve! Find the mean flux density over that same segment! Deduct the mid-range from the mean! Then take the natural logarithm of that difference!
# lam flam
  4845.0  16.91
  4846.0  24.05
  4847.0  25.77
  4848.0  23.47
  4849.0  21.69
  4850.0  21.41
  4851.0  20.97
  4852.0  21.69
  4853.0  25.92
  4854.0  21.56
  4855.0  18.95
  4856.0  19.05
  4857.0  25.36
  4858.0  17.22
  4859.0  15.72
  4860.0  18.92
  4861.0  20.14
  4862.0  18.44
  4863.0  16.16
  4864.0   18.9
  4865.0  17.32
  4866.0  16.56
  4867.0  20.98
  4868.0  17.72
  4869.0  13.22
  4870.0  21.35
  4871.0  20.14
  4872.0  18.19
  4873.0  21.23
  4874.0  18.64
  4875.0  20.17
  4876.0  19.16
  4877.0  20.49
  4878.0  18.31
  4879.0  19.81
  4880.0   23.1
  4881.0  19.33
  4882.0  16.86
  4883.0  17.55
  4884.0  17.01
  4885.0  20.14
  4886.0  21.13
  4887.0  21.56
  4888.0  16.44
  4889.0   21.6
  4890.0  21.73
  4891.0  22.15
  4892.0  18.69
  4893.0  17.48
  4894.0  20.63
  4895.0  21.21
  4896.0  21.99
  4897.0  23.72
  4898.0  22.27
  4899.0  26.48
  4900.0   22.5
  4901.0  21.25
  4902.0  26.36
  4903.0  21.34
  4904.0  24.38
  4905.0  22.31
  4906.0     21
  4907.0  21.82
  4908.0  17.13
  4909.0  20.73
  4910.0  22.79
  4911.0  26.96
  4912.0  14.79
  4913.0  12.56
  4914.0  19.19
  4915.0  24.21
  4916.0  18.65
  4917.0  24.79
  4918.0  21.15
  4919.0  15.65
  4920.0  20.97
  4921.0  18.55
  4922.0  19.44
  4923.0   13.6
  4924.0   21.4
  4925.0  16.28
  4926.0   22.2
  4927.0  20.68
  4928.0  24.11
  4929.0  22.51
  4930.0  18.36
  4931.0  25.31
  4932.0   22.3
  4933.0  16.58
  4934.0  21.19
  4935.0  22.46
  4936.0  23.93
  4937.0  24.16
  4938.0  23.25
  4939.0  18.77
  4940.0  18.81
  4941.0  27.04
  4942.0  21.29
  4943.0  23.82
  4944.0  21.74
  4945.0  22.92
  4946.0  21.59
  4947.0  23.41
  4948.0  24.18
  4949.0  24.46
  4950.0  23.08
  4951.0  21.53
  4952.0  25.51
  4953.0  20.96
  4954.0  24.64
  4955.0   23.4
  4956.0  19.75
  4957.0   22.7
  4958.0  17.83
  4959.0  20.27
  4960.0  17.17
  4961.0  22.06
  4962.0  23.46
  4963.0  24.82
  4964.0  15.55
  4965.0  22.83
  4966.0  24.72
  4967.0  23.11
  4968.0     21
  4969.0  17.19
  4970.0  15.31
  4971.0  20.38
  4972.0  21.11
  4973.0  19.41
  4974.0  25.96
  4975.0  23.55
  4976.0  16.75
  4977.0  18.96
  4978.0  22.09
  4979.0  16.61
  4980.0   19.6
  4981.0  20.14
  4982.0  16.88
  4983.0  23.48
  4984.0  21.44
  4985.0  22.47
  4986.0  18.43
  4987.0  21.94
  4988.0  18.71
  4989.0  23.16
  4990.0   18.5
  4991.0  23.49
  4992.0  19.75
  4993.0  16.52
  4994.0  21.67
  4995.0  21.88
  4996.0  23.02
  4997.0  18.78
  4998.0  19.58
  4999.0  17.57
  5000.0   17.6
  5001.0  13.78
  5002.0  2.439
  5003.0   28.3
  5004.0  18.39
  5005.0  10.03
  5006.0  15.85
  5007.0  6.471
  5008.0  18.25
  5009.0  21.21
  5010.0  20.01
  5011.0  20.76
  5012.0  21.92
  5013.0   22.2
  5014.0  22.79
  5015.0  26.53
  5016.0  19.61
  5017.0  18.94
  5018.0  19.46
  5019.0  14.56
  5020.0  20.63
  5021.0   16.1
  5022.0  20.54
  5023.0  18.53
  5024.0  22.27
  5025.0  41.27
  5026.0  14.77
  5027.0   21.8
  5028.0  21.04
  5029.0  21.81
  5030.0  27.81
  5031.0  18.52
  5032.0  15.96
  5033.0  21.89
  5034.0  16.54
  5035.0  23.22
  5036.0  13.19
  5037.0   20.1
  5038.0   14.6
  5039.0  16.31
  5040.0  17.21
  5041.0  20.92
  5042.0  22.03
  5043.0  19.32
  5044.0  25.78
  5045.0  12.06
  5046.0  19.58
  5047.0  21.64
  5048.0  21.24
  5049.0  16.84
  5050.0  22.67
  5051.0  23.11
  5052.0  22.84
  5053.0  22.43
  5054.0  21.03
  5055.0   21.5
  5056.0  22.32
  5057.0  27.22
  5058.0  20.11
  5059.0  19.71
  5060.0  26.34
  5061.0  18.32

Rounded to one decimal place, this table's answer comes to -2.7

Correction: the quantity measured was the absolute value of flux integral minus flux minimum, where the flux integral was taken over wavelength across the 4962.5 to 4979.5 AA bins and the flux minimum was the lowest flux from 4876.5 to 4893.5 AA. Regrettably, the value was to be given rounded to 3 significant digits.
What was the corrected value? 333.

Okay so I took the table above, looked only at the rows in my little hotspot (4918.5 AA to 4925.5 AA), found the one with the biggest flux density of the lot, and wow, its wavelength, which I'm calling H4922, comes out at 4924.0 AA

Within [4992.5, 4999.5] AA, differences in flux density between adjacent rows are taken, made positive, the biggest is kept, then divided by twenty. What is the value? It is 0.26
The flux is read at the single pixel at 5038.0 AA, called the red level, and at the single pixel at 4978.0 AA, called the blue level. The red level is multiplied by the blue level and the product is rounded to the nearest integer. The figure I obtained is 323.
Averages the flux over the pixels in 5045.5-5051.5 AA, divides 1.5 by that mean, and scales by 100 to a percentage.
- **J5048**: 7.2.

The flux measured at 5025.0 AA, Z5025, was 41.27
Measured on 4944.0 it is 21.74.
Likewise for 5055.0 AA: 21.5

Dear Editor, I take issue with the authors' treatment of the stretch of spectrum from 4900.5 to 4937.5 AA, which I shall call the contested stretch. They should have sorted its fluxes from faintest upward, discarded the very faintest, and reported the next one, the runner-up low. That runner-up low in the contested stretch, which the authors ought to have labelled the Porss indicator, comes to 13.6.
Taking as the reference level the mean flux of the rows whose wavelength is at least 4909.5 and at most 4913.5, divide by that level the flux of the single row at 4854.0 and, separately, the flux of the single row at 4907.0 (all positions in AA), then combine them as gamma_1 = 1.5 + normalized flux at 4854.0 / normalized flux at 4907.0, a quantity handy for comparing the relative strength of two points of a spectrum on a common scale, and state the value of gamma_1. 2.49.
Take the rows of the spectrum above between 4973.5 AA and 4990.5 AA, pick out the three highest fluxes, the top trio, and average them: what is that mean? 24.3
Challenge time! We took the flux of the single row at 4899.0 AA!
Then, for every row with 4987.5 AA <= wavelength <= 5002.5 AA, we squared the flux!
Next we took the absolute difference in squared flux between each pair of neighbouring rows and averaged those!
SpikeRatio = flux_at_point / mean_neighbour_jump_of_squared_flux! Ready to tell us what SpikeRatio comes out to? 0.22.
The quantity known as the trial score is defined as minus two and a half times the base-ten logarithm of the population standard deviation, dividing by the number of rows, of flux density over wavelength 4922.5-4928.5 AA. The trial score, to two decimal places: -1.40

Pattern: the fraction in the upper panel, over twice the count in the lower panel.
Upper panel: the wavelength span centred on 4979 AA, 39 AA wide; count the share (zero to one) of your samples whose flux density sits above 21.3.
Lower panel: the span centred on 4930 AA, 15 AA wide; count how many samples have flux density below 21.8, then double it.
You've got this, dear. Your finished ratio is 0.033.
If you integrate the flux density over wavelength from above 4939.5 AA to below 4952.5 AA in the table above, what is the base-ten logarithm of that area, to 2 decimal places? 2.48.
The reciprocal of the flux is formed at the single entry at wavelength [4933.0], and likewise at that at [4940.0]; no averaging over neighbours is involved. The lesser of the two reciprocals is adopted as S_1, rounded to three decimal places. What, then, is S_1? 0.053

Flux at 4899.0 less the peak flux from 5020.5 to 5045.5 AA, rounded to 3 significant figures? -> -14.8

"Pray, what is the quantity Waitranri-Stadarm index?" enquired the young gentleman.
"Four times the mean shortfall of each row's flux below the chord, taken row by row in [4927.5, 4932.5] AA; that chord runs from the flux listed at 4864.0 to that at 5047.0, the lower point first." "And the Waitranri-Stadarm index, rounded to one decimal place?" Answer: -10.5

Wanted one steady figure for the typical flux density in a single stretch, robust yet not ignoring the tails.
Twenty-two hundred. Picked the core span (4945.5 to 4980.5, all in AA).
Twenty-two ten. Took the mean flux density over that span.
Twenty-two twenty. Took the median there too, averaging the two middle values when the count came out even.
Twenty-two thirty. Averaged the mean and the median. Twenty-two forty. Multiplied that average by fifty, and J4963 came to 1072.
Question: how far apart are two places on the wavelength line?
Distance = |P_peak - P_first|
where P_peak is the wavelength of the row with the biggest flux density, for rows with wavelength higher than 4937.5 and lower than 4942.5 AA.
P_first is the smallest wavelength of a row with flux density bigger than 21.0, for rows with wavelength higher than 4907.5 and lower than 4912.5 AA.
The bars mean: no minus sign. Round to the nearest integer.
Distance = 31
